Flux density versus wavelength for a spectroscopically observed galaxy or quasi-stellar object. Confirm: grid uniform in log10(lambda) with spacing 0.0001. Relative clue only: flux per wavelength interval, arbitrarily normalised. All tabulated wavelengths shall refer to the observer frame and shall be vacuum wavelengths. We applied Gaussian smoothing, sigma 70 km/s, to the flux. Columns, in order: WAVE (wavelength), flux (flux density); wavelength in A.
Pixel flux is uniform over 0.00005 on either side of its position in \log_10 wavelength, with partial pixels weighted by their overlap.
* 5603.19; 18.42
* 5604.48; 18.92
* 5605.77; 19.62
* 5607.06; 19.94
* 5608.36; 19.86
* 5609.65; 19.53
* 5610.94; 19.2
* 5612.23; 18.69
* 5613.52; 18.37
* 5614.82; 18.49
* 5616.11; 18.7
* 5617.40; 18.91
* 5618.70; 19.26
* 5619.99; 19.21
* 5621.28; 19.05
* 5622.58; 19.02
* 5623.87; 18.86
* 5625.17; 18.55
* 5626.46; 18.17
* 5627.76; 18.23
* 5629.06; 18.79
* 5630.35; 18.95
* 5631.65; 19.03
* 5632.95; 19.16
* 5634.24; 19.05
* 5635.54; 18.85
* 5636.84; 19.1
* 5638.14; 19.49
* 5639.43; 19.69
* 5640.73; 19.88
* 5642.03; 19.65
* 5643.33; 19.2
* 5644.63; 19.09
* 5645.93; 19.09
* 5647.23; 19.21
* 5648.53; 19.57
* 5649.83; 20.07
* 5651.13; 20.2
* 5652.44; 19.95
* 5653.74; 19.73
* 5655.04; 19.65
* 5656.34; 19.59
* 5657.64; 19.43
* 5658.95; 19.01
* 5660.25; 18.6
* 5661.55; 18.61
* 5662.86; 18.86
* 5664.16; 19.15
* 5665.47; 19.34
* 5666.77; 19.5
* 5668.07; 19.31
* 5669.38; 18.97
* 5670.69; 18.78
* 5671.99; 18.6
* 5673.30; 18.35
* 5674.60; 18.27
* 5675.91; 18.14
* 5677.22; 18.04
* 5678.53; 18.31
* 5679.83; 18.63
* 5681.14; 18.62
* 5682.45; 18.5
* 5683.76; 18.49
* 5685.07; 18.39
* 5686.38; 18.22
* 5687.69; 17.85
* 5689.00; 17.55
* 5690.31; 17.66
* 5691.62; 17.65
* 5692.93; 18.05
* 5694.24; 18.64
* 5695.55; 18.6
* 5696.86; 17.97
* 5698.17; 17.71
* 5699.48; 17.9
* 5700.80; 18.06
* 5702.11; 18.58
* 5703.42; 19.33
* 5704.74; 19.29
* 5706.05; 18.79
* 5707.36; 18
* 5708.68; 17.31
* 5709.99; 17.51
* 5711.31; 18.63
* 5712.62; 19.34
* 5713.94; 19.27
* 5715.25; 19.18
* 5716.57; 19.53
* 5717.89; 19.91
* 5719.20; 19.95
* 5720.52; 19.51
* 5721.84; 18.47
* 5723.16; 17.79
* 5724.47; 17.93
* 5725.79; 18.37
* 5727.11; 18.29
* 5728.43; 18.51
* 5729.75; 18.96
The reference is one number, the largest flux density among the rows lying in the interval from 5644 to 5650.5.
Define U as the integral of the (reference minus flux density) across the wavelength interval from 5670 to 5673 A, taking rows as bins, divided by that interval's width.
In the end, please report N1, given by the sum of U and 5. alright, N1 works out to 6.42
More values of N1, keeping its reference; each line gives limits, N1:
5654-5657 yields 5.44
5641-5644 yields 5.59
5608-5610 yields 5.37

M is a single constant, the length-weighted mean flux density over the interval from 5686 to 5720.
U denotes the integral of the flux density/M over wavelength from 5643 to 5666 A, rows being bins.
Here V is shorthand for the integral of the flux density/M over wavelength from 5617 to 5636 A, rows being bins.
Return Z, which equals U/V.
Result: 1.2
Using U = 24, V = 19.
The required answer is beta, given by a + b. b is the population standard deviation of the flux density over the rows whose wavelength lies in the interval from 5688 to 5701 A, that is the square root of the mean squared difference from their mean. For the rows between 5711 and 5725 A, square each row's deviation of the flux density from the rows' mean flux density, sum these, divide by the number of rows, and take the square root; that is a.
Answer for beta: 1.07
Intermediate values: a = 0.71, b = 0.36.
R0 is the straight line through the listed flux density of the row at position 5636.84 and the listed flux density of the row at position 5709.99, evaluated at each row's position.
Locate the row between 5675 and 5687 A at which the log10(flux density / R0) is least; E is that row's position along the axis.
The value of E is 5677.22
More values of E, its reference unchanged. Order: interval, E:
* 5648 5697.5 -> 5689.00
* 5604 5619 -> 5613.52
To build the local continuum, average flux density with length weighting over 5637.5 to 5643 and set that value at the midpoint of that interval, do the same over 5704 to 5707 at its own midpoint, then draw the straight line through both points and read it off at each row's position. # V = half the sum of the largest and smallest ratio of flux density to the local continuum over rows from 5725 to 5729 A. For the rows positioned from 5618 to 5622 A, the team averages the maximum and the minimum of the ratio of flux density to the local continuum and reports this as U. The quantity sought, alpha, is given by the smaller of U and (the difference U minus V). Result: -0.021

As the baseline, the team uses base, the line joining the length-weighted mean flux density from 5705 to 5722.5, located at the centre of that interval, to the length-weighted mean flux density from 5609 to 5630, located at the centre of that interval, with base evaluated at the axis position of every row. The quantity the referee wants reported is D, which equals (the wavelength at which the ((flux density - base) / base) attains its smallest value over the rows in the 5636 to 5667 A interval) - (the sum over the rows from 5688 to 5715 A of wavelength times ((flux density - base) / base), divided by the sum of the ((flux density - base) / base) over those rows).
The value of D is -37.5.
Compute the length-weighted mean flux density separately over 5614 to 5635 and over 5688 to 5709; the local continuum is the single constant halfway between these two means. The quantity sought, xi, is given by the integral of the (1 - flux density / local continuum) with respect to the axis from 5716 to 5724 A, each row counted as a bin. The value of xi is -0.3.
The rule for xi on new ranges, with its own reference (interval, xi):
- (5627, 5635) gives -0.1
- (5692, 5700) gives 0.2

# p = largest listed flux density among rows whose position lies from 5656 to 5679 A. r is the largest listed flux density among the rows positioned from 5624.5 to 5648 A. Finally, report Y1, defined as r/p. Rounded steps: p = 19.59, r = 19.88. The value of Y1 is 1.01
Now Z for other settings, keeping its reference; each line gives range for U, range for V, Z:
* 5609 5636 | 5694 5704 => 2.8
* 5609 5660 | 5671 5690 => 2.8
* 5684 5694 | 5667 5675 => 1.2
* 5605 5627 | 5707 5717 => 2.3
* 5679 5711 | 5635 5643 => 3.7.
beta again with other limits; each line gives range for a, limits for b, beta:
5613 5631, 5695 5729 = 1.07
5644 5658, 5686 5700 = 0.71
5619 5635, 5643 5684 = 0.90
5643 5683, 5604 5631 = 1.05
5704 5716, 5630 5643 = 1.09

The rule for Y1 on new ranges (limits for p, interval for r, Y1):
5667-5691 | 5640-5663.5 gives 1.05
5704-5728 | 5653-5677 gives 0.99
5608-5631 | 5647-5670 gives 1.02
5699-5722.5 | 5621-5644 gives 1.00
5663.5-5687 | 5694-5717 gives 1.00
